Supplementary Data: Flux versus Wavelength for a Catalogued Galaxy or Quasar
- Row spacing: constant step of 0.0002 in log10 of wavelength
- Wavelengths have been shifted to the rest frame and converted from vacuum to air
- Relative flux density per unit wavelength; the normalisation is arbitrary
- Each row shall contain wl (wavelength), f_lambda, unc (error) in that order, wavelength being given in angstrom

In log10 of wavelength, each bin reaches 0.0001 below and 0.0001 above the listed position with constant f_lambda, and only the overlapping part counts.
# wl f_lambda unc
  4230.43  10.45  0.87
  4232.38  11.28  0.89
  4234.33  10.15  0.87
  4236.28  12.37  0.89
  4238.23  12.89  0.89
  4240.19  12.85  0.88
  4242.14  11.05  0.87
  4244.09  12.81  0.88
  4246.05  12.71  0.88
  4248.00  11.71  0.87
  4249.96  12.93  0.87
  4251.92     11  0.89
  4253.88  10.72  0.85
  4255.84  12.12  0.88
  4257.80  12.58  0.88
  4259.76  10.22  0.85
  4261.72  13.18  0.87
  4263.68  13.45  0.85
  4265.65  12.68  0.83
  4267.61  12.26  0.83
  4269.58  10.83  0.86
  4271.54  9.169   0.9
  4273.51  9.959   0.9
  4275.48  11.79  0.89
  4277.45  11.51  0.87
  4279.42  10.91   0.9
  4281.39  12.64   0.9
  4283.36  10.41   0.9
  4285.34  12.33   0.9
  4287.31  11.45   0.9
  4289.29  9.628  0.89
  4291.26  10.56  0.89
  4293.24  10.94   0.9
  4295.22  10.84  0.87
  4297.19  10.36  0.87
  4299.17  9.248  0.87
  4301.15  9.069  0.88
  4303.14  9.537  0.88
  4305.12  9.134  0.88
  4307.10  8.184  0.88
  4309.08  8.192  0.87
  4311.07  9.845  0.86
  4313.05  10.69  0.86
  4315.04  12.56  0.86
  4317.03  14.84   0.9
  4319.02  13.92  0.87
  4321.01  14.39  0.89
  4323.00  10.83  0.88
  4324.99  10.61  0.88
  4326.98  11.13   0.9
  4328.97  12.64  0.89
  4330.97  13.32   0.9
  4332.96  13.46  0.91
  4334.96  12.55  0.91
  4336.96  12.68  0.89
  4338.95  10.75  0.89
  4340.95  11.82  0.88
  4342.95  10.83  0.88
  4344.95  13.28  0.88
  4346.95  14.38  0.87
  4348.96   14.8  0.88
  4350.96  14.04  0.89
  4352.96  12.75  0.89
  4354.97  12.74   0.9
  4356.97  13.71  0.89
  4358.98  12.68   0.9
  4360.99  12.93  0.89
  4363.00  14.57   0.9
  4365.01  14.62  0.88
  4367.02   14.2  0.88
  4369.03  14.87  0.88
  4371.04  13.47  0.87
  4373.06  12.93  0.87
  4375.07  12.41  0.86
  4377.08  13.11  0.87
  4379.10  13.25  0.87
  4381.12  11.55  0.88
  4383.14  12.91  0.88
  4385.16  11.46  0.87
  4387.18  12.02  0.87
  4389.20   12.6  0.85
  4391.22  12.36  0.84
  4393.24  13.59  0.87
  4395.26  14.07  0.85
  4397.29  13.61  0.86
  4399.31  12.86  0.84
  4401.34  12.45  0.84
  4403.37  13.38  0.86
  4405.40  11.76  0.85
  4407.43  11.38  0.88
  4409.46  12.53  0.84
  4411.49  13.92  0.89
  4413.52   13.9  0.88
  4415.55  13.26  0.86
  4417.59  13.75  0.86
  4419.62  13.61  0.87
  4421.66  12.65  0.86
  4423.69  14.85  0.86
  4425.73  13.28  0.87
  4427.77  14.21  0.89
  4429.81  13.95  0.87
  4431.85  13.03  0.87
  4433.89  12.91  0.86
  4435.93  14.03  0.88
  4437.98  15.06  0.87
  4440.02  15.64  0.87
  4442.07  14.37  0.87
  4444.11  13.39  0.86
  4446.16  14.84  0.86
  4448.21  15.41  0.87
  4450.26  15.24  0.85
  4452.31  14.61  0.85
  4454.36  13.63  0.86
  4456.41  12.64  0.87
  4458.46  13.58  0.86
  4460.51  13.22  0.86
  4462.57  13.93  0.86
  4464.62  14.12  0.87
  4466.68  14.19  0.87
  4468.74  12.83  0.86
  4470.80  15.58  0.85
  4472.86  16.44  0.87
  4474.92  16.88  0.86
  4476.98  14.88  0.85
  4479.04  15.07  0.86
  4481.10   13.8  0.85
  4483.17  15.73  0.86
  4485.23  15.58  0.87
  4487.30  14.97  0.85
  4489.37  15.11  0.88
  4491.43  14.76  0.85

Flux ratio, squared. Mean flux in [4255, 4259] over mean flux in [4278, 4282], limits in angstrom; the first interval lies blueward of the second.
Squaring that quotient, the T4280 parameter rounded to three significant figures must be 1.10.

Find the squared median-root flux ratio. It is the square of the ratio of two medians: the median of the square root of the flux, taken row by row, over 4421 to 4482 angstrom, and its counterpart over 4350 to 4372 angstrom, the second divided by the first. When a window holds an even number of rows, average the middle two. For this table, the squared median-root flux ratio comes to 0.97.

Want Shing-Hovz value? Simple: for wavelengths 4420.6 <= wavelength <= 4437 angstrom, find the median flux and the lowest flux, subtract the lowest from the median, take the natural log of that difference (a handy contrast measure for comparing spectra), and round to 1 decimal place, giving 0.0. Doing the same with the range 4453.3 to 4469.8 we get 0.0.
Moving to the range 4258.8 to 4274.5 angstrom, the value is 0.9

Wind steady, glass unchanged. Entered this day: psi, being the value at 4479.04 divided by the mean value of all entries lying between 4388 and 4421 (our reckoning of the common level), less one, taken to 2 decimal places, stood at 0.15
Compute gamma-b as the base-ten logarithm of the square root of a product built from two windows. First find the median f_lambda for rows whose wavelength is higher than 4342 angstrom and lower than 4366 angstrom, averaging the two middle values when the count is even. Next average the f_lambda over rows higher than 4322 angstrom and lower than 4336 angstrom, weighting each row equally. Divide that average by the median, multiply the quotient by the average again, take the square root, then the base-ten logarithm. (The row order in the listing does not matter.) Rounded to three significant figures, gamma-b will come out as 0.517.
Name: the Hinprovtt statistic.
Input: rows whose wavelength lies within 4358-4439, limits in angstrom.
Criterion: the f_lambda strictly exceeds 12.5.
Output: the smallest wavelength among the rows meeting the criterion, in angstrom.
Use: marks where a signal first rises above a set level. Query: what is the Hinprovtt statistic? 4358.98 angstrom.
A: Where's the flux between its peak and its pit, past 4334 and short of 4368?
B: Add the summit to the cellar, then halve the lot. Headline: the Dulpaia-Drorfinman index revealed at 12.8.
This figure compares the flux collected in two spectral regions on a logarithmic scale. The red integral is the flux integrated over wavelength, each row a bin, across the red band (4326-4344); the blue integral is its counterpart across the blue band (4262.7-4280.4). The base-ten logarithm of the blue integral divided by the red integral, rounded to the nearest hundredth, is -0.03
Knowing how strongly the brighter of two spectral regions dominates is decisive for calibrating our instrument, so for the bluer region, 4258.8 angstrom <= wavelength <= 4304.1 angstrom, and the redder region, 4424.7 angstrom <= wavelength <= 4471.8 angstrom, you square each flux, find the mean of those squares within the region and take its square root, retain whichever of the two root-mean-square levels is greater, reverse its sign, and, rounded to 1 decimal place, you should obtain -14.1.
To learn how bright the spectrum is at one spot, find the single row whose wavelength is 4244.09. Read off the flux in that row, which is 12.81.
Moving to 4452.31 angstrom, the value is 14.61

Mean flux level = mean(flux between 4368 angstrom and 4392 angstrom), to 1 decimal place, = 12.7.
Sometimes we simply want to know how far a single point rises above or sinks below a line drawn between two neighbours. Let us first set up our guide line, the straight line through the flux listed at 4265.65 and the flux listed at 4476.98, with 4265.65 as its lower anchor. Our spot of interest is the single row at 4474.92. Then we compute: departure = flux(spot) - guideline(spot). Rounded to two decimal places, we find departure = 2.02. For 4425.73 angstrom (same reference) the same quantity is -1.07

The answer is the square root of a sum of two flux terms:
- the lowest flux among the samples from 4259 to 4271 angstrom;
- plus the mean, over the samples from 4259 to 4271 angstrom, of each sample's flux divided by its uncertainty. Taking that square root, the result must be 4.9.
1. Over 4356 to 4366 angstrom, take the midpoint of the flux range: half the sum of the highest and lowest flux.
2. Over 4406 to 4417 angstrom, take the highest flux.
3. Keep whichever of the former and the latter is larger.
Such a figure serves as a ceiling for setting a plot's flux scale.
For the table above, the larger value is 13.9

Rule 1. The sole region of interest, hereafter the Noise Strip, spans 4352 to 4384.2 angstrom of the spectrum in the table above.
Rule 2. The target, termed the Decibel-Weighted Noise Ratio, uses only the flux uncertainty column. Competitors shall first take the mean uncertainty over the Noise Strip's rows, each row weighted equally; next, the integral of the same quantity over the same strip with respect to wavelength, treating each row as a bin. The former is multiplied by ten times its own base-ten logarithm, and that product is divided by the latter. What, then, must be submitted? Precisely -0.0170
